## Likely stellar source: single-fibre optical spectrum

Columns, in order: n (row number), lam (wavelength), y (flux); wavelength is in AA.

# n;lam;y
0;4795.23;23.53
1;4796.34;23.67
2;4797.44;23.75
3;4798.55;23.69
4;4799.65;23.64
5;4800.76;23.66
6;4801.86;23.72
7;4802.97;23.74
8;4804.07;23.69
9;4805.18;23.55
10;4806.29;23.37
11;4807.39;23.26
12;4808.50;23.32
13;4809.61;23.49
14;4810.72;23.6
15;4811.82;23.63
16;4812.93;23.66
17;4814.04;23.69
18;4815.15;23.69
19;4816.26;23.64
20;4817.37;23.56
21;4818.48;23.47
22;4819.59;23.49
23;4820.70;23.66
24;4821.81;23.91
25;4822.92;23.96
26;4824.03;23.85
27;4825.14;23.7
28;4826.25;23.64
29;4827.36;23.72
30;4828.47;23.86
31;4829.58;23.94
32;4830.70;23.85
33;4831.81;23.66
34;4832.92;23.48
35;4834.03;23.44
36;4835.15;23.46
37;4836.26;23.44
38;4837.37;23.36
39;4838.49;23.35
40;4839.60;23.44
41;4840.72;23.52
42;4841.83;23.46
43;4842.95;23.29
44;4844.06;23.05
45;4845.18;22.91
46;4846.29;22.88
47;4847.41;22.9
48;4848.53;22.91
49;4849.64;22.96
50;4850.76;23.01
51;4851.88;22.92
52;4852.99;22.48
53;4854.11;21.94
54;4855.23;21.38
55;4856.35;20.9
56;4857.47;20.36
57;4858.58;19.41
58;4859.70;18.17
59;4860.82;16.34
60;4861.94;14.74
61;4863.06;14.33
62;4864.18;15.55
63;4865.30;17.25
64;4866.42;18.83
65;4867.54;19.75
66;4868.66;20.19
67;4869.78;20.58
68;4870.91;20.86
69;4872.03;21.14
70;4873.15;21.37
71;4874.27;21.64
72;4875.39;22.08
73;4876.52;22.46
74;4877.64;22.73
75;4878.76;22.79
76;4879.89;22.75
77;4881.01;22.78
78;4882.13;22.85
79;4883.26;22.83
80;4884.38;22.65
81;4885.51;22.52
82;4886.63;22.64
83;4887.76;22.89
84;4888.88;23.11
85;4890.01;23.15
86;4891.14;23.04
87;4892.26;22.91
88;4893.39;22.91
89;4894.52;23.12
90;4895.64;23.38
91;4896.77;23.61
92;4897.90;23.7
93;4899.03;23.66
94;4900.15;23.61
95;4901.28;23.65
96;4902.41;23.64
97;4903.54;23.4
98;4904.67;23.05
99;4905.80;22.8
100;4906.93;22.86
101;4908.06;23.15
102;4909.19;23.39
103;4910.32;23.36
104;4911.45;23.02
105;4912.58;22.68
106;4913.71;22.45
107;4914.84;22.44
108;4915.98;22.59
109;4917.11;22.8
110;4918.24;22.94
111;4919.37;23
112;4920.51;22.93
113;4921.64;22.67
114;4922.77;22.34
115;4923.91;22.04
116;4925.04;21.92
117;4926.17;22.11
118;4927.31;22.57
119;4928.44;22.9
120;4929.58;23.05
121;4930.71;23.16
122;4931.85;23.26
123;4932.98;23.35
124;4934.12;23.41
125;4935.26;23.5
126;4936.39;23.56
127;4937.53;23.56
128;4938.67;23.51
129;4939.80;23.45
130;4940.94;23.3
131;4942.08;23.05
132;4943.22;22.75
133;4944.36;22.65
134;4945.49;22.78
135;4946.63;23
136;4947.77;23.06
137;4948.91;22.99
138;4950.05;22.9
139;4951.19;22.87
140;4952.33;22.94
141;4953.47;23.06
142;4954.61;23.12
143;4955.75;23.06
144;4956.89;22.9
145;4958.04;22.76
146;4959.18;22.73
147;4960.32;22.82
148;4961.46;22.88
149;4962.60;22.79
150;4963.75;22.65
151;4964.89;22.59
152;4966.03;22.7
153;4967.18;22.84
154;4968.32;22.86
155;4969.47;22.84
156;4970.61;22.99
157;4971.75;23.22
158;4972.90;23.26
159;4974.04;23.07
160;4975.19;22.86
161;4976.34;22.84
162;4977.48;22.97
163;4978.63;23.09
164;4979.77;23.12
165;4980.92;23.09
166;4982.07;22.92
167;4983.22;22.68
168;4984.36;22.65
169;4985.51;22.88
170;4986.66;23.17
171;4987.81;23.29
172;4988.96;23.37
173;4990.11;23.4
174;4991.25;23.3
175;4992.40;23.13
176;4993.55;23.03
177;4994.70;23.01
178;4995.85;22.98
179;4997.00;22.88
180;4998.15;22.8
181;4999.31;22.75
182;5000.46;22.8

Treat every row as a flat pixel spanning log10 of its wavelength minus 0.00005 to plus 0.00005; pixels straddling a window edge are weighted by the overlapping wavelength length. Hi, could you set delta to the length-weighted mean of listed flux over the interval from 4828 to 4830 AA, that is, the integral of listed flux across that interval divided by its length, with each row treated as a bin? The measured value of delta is 23.9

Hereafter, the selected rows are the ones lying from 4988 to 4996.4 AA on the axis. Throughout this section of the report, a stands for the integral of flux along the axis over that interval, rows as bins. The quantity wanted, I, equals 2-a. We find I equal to -193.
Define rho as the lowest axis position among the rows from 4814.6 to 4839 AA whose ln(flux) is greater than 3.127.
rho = 4815.15 AA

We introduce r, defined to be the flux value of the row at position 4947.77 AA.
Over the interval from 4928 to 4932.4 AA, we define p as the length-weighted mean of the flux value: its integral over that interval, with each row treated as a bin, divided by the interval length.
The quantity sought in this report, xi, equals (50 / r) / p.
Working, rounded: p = 23.07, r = 23.06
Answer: 0.0940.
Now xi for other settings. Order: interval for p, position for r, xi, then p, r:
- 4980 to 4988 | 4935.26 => 0.0928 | 22.93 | 23.5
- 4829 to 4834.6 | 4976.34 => 0.0925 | 23.66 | 22.84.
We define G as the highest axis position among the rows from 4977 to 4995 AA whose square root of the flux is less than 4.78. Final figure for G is 4984.36 AA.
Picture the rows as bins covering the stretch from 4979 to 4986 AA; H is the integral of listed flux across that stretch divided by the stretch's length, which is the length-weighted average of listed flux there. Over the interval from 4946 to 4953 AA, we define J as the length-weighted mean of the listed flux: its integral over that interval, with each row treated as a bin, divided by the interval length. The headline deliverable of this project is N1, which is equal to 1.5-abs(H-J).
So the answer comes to 1.45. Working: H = 22.9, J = 23.0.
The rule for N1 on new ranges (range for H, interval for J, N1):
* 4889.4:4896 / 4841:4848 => 1.48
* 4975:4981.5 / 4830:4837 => 0.94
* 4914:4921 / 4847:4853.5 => 1.37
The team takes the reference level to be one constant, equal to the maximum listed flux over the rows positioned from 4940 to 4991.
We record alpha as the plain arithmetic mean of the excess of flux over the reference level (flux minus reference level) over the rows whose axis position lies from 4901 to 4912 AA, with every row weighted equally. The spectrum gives -0.2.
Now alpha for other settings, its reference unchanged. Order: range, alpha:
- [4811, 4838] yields 0.3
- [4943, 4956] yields -0.5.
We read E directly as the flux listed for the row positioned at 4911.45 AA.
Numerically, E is 23.02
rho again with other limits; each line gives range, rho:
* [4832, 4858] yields 4832.92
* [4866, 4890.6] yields 4882.13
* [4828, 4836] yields 4828.47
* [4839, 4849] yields 4839.60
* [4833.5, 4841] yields 4834.03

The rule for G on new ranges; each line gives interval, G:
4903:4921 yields 4917.11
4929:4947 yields 4945.49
